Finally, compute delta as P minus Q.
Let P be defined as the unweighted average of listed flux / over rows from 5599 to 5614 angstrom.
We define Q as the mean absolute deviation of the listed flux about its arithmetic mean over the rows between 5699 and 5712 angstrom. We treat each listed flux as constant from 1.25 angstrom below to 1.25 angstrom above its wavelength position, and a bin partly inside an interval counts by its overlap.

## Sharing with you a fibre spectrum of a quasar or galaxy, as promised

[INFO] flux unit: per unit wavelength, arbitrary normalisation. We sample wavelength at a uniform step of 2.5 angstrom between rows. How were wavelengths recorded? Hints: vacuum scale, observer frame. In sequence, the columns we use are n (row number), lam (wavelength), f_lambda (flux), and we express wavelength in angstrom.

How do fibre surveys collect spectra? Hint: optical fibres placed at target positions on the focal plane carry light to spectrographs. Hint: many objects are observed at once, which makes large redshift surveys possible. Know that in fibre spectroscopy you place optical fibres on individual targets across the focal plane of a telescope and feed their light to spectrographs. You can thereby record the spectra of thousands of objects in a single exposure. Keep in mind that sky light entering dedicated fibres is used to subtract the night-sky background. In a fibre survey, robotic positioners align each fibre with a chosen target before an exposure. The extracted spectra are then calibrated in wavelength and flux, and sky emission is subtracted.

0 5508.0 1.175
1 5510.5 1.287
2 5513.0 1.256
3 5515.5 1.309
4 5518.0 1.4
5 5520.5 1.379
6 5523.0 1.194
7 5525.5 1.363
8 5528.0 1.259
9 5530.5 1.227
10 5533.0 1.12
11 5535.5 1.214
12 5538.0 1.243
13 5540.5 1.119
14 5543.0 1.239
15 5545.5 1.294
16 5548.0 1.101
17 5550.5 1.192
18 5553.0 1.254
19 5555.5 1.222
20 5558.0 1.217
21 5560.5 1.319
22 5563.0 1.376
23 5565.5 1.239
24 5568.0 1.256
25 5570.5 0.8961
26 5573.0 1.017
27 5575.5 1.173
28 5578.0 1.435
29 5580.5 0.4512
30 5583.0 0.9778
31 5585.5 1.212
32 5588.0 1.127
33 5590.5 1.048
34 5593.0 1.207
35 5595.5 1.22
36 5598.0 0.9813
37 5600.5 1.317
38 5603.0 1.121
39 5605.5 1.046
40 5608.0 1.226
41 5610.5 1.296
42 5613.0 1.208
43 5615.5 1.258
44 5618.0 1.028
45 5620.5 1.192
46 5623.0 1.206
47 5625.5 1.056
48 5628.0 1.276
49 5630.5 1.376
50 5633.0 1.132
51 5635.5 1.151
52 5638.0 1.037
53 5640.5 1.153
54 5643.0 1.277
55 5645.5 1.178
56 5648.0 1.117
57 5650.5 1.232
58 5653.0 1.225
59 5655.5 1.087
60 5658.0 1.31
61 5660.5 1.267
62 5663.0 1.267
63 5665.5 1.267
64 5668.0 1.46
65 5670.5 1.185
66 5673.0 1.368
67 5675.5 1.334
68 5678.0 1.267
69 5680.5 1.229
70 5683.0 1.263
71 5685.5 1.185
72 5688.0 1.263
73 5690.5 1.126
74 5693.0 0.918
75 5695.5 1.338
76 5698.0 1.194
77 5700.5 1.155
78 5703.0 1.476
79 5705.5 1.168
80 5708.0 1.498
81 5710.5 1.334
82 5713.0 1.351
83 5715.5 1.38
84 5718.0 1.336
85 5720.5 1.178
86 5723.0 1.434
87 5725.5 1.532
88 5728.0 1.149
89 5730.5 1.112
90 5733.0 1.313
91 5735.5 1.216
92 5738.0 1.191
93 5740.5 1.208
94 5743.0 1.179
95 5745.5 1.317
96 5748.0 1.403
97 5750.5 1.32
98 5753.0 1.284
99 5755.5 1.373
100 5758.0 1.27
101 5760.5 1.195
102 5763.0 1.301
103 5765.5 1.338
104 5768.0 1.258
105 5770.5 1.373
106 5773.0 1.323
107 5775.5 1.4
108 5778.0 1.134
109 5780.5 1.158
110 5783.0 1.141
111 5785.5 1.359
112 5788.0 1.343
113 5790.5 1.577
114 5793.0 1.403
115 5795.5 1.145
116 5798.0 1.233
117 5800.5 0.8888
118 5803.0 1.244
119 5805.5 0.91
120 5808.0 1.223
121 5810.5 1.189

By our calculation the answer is 1.07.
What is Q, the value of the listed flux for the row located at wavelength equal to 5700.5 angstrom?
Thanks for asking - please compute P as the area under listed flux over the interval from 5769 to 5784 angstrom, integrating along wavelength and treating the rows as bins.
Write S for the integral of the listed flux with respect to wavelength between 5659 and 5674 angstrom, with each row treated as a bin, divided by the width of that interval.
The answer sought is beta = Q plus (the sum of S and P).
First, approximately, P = 18.85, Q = 1.155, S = 1.30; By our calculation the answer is 21.31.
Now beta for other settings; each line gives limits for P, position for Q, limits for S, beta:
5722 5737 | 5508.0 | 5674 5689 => 21.76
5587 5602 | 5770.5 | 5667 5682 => 19.93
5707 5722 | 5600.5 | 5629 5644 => 22.68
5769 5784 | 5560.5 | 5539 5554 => 21.37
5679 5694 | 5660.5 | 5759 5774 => 20.11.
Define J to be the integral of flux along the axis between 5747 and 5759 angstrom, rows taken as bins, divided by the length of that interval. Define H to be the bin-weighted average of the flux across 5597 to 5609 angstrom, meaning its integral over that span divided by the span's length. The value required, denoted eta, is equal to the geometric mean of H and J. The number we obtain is 1.23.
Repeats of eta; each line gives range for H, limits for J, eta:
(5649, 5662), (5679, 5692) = 1.22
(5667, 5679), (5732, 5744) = 1.27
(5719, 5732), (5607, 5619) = 1.24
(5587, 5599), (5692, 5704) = 1.17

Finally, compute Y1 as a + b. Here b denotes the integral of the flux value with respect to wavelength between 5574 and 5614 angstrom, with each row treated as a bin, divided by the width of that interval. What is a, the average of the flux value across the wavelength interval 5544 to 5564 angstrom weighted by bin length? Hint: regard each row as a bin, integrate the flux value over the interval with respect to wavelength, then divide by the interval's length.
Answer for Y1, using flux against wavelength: 2.37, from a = 1.25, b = 1.13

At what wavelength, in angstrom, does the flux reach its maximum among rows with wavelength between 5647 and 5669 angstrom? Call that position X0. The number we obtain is 5668.0 angstrom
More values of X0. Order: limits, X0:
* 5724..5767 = 5725.5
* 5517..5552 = 5518.0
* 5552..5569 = 5563.0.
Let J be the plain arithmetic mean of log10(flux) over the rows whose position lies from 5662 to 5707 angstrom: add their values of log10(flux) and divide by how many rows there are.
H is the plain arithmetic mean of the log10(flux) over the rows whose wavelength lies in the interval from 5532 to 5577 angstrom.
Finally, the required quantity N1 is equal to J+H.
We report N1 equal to 0.169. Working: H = 0.075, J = 0.094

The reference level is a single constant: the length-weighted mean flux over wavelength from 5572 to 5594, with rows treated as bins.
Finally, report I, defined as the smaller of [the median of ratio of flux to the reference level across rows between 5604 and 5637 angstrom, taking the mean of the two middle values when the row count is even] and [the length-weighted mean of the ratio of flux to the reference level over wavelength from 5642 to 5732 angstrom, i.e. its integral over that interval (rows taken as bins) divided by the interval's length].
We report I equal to 1.13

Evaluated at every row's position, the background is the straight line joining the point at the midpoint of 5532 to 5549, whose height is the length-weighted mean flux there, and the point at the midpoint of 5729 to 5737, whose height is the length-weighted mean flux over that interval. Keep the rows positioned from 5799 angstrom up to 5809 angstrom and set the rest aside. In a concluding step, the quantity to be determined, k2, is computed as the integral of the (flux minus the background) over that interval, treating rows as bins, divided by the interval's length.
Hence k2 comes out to -0.15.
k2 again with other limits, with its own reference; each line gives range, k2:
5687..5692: -0.03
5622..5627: -0.07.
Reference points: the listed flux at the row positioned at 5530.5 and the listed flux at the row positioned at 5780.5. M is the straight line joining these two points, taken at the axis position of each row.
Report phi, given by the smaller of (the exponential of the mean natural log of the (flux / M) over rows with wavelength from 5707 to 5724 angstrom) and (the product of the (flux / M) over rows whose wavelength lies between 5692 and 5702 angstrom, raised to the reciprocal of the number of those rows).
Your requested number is 0.97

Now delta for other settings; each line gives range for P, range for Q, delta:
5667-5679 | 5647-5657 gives 1.26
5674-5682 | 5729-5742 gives 1.23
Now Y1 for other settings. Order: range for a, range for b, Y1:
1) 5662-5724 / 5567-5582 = 2.31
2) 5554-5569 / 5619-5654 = 2.46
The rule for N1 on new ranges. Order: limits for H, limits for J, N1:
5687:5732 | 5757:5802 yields 0.202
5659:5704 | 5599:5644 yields 0.169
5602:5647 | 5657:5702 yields 0.163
